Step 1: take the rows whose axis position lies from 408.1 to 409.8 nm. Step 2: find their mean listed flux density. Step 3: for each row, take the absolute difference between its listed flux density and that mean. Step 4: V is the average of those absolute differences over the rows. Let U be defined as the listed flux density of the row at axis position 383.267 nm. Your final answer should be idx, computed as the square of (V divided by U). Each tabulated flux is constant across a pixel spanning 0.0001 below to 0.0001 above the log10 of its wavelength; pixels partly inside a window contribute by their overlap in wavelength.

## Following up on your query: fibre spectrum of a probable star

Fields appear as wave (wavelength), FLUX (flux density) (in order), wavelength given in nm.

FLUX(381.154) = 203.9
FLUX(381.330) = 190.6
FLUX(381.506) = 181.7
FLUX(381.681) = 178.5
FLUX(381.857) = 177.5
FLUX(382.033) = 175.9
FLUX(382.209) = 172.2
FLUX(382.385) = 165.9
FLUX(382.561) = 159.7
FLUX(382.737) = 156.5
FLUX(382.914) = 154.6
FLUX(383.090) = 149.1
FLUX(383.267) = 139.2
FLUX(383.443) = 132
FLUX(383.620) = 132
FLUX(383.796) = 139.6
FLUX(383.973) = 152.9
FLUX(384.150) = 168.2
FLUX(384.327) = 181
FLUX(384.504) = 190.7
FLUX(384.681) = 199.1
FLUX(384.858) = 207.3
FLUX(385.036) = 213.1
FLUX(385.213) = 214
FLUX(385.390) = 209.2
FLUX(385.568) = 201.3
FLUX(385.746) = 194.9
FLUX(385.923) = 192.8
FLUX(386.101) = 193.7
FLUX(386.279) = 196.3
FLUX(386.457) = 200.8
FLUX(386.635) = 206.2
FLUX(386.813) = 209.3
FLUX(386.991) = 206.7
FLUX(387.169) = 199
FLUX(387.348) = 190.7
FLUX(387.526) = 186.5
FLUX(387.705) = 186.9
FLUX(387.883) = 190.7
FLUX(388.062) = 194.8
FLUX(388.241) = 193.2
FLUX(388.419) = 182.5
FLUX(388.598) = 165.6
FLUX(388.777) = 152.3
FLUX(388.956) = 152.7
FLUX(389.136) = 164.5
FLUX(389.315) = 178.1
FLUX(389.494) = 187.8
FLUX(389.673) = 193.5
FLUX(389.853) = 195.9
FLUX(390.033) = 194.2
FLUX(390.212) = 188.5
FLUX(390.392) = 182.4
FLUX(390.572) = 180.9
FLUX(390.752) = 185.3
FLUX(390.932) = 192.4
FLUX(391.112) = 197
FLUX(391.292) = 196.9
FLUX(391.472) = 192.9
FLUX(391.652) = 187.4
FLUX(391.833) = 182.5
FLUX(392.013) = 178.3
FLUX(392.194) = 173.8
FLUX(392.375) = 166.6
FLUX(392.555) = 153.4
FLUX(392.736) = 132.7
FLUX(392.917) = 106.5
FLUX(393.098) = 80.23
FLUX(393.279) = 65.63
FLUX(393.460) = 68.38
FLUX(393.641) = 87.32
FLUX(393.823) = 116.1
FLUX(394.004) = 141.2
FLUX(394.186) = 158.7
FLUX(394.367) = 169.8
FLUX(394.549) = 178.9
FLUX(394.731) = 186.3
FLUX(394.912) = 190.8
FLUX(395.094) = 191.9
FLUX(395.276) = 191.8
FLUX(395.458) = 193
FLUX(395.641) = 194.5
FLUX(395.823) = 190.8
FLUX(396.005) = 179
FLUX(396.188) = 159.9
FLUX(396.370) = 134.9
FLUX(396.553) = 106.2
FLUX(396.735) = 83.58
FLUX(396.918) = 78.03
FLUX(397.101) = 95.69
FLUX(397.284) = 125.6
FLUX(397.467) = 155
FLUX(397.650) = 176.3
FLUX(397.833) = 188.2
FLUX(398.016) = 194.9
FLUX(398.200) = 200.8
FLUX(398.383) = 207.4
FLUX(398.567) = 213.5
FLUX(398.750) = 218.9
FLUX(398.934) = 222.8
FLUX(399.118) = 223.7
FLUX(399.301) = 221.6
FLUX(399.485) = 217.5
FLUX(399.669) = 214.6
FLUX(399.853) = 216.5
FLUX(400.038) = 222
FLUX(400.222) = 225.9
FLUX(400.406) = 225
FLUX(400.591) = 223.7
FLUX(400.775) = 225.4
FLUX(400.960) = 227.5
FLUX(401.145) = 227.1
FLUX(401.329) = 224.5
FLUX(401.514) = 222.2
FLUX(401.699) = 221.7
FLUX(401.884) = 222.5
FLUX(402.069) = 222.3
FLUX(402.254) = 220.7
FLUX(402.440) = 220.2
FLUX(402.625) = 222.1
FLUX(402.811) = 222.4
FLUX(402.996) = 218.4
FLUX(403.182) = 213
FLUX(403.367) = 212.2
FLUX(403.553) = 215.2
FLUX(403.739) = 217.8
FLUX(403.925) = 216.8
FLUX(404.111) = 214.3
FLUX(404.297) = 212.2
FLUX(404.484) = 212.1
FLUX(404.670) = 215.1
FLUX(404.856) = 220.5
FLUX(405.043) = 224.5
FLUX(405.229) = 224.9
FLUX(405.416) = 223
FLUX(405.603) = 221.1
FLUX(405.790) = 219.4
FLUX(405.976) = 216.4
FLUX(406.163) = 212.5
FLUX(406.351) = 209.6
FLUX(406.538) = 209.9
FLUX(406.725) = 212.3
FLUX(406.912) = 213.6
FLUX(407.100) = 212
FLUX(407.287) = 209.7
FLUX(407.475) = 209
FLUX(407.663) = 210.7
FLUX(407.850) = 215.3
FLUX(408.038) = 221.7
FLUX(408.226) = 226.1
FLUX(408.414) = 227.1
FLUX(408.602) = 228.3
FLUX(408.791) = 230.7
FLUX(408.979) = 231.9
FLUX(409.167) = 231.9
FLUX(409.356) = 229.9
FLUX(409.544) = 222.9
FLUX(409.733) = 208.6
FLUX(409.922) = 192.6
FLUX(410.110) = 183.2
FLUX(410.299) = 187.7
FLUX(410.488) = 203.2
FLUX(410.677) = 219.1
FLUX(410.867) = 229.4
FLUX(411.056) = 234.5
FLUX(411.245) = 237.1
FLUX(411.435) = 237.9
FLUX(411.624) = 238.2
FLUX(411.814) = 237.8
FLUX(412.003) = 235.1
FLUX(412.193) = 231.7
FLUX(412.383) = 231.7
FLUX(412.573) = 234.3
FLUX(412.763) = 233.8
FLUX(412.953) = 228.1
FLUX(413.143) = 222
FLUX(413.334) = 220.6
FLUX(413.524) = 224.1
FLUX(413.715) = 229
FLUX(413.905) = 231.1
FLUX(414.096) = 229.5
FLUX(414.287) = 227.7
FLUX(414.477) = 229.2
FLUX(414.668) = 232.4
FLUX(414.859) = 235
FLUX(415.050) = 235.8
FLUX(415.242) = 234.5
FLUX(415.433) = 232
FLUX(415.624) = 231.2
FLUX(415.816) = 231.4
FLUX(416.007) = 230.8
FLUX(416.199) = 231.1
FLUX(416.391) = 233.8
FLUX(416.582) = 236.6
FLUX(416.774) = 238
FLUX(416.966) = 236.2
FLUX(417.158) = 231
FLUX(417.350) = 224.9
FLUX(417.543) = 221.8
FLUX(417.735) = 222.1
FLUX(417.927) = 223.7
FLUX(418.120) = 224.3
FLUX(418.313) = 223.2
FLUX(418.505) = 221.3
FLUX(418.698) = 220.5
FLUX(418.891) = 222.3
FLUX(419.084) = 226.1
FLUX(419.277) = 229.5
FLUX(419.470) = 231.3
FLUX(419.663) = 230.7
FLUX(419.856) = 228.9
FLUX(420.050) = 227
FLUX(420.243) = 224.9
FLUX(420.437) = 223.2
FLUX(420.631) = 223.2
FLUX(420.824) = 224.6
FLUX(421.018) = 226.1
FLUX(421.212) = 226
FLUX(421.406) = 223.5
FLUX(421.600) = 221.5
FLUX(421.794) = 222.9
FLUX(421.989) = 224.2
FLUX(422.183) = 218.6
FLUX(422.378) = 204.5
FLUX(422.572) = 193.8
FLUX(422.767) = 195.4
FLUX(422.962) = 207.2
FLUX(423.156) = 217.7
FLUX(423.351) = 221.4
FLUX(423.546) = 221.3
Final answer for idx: 0.0012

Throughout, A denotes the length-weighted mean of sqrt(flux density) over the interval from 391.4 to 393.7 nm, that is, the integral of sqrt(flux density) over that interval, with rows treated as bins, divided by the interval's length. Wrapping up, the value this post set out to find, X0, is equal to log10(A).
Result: 1.06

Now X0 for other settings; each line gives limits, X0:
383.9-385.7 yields 1.14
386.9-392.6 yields 1.13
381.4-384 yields 1.10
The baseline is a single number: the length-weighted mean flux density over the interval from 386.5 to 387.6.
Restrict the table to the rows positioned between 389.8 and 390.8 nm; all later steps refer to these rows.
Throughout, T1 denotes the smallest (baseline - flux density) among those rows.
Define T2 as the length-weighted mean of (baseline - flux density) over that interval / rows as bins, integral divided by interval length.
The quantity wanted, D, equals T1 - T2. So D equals -8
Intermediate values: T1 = 4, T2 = 12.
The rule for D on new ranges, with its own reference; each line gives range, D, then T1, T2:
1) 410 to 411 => -24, -29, -5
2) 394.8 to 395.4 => -1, 8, 9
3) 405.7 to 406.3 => -4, -19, -16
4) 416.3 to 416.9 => -2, -38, -36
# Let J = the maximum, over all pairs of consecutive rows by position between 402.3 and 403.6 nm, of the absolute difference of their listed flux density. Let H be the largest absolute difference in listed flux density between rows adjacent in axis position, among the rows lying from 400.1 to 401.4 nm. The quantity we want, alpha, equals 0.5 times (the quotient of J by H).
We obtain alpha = 1.0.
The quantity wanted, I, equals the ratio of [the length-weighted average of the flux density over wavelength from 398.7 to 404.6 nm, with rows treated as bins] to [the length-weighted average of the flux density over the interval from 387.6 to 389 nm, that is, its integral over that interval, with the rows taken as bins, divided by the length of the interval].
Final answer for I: 1.2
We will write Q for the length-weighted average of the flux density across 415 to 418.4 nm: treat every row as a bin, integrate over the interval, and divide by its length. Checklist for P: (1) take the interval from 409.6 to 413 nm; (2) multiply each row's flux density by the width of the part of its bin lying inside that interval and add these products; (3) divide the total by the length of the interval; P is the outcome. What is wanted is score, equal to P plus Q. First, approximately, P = 222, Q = 230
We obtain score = 452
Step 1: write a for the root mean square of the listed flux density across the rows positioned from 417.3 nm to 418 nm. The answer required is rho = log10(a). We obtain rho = 2.35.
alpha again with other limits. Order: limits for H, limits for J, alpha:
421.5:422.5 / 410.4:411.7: 0.6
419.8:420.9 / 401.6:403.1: 1.0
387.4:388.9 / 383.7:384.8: 0.5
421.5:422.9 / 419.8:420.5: 0.1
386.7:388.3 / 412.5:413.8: 0.4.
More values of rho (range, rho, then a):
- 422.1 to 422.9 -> 2.31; 203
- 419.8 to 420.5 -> 2.35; 226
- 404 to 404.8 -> 2.33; 213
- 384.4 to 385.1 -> 2.31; 203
